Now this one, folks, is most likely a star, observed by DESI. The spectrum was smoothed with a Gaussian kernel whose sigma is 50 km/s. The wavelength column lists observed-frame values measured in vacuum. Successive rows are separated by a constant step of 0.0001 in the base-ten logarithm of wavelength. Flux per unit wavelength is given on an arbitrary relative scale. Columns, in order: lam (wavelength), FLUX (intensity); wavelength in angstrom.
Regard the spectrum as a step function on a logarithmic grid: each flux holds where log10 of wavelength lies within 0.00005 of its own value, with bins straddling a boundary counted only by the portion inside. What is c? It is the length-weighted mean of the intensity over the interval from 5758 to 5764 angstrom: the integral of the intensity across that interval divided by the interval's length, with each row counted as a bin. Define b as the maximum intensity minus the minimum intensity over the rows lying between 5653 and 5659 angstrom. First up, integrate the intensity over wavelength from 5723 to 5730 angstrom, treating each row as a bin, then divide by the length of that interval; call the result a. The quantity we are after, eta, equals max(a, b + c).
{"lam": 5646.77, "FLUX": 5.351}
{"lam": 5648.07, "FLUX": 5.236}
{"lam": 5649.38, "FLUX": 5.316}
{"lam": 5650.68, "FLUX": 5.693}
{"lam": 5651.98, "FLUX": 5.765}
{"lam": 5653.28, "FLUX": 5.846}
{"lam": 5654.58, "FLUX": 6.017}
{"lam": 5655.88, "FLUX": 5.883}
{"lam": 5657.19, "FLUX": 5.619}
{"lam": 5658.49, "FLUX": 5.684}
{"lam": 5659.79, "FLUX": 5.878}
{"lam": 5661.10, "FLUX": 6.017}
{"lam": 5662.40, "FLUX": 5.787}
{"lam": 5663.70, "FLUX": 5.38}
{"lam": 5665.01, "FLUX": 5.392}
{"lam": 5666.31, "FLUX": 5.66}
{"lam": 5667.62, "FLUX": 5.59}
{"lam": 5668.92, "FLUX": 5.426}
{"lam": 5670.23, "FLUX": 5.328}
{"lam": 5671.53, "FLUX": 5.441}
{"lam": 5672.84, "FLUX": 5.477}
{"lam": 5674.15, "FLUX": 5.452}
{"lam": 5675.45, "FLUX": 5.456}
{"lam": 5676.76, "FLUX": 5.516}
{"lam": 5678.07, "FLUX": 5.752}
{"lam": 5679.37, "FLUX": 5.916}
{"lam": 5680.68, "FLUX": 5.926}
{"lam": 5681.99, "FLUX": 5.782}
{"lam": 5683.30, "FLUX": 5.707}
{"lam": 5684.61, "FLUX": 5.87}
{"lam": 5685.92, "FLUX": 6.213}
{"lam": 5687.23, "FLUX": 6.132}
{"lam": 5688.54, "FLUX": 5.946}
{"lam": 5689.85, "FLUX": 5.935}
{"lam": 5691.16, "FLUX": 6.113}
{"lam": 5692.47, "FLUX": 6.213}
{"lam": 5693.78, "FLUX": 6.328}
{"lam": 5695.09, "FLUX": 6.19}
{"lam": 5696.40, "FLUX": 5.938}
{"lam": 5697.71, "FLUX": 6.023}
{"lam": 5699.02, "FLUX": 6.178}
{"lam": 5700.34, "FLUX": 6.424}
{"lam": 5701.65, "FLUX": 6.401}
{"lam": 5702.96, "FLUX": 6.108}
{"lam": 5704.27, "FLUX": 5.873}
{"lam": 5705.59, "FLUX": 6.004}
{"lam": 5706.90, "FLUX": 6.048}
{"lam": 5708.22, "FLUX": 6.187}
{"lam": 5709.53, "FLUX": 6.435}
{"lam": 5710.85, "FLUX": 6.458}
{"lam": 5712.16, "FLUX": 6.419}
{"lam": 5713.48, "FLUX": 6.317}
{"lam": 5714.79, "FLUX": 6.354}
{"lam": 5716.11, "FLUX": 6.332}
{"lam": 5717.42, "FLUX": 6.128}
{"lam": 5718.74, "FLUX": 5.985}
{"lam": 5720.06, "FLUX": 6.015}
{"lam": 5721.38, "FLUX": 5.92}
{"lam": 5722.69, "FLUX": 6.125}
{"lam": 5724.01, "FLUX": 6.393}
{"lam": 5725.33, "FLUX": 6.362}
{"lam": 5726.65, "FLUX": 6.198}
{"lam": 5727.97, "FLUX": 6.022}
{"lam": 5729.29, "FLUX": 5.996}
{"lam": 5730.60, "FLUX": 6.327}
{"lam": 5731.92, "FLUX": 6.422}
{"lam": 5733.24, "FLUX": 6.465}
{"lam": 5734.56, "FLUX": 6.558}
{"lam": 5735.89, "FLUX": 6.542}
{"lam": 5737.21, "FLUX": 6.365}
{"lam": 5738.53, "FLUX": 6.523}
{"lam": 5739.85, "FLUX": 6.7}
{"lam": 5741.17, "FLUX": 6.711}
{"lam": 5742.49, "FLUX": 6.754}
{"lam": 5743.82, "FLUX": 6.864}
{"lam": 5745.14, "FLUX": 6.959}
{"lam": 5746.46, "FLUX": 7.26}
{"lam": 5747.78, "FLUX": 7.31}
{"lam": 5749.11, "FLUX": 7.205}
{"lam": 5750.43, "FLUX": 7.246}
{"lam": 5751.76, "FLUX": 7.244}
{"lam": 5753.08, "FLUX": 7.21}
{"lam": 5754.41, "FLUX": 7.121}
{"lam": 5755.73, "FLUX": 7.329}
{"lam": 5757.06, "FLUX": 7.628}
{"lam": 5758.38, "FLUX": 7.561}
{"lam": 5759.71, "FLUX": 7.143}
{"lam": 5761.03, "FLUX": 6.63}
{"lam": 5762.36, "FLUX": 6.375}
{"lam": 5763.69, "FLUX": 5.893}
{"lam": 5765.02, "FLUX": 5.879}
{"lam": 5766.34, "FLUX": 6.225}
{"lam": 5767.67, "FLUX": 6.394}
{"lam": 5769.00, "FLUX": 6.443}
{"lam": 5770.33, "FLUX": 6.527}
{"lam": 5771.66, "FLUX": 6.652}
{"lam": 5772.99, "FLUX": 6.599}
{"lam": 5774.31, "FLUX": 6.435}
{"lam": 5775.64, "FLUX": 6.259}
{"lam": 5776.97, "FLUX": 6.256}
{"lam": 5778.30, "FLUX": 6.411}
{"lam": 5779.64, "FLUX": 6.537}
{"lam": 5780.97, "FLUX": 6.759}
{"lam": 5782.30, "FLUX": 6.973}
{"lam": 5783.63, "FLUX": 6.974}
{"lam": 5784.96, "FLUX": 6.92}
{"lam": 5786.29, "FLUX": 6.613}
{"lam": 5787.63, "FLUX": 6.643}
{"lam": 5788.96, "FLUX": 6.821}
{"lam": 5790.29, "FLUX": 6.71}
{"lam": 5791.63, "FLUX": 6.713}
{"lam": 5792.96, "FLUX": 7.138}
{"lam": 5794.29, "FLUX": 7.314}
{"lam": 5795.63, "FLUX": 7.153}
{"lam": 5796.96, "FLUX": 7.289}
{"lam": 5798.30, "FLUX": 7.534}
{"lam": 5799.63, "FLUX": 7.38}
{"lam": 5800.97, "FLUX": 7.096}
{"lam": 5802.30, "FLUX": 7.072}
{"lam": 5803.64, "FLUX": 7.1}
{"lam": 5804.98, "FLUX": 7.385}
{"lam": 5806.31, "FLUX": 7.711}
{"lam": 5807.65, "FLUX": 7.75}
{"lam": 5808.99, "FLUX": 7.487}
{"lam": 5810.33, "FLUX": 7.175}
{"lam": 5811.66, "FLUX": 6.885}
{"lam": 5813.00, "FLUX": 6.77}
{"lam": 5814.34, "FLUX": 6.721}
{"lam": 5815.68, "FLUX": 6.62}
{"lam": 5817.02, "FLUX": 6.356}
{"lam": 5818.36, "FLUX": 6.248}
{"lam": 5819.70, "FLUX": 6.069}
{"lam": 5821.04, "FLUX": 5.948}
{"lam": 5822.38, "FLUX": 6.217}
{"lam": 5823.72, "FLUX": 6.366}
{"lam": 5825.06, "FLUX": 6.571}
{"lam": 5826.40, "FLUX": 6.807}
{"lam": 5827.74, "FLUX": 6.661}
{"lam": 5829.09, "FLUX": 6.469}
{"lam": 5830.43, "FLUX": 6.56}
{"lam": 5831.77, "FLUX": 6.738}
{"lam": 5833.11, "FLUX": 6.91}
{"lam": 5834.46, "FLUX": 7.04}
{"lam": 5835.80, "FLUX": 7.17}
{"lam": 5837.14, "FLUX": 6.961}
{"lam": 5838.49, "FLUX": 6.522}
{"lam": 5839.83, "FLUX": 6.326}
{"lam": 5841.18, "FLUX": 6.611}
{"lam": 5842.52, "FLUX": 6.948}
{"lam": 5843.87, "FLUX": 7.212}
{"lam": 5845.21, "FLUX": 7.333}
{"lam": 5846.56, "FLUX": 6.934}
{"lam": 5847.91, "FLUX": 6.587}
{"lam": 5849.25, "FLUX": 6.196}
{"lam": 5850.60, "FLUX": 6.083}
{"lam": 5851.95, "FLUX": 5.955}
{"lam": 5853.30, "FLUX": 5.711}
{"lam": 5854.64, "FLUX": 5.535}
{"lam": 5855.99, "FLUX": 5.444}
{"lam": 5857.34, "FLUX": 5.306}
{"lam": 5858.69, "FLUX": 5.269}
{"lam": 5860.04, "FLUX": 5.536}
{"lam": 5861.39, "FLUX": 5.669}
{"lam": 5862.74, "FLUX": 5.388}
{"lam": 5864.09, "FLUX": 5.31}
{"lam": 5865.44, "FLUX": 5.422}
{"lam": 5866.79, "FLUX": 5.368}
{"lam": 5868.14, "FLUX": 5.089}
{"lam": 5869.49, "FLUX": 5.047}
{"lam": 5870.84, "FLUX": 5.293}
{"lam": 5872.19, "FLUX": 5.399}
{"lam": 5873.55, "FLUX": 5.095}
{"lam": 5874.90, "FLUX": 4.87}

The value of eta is 7.12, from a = 6.2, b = 0.40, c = 6.7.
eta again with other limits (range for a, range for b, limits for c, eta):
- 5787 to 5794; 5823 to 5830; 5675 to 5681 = 6.84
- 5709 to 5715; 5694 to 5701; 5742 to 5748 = 7.50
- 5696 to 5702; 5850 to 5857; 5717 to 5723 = 6.66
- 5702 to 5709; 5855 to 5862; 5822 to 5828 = 6.94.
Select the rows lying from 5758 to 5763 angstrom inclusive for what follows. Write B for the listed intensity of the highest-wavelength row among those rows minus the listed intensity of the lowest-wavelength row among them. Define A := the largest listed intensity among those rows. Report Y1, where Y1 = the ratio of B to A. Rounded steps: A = 7.561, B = -1.19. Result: -0.157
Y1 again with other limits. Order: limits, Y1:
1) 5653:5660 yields 0.005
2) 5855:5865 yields -0.024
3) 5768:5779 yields -0.005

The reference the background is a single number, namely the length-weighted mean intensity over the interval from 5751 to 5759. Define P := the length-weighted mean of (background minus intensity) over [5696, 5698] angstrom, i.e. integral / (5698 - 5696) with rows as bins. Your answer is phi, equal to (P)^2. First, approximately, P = 1.4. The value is 1.9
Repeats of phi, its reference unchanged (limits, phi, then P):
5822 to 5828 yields 0.7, 0.8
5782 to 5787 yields 0.2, 0.5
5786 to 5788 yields 0.5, 0.7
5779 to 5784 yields 0.3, 0.5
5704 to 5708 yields 1.8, 1.3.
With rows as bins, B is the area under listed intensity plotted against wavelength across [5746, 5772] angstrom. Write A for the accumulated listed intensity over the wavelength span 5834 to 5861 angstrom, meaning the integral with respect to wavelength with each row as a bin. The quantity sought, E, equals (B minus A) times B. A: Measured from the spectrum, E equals 1381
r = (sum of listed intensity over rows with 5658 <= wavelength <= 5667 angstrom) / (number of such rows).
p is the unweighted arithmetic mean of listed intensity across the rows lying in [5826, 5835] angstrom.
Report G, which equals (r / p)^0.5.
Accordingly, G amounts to 0.92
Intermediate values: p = 6.7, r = 5.7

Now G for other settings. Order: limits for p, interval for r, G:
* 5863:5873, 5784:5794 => 1.13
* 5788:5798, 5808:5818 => 0.99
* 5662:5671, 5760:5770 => 1.07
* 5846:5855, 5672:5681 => 0.96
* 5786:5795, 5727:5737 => 0.96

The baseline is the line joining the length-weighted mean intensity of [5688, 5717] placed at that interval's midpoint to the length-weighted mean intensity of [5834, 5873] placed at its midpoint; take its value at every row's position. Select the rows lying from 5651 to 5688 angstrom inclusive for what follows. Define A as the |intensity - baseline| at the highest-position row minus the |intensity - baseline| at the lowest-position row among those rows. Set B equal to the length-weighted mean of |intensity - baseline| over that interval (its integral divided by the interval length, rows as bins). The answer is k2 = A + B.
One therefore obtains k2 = 0.1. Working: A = -0.4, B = 0.52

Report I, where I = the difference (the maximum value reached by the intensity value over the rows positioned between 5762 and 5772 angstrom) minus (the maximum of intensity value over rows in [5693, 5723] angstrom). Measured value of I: 0.2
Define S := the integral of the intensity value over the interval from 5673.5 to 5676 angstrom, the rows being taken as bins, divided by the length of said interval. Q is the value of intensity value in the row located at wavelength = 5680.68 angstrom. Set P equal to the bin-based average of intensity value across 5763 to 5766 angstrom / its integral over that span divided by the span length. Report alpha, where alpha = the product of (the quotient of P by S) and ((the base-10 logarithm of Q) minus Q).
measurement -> -5.6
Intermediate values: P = 5.93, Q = 5.926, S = 5.5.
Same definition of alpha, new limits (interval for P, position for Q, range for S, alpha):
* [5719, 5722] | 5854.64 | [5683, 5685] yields -4.9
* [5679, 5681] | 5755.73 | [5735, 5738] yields -5.9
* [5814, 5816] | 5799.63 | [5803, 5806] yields -5.9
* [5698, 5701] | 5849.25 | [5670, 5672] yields -6.3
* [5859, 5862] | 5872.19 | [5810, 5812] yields -3.7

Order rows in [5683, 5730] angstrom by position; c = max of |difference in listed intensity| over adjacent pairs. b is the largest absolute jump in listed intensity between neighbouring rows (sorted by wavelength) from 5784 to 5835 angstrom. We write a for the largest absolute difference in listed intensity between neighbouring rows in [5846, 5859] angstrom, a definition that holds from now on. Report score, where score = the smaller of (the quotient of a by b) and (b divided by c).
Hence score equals 0.92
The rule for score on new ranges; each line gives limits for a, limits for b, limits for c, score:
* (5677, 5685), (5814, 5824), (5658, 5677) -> 0.61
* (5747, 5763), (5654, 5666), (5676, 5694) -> 1.19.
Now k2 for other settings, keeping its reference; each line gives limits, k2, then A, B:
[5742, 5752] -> 1.5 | 0.5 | 0.96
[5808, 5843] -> 0.1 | -0.5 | 0.63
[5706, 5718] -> 0.1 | -0.1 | 0.16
